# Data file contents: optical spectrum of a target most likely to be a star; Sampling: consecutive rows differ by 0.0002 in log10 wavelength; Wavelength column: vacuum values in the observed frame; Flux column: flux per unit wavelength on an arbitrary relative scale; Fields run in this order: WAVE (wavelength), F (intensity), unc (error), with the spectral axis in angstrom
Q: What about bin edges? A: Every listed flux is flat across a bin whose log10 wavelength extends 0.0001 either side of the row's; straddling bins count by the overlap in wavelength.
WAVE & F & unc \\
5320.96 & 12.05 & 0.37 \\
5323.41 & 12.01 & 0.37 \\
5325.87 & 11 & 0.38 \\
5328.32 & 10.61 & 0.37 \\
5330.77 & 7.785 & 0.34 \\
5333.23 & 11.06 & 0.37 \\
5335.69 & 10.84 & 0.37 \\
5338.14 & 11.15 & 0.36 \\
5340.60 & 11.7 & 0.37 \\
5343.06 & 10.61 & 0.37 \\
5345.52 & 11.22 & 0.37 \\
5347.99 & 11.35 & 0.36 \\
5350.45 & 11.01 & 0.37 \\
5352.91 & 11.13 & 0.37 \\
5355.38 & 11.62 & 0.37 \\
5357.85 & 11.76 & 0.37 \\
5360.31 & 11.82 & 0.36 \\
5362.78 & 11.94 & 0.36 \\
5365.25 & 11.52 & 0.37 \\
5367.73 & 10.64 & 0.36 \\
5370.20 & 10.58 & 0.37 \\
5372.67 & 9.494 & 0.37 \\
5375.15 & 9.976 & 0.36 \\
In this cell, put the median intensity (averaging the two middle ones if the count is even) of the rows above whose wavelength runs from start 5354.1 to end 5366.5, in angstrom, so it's 11.8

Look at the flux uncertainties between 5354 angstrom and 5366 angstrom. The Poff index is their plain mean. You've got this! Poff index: 0.366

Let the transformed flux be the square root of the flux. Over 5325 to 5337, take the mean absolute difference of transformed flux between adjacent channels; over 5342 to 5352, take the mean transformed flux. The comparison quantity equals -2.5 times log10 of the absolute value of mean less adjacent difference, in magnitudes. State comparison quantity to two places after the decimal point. -1.21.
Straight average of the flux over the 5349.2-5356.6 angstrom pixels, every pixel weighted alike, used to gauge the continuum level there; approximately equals 11.3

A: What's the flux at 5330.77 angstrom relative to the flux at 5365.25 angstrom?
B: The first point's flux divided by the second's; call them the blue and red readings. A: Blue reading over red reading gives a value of 0.68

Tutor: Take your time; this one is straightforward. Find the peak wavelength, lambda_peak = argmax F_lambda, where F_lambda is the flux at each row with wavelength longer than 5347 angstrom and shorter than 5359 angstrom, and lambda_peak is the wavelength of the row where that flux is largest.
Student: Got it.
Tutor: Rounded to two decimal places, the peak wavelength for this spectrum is 5357.85 angstrom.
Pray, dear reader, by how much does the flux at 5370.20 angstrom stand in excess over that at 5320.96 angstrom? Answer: -1.5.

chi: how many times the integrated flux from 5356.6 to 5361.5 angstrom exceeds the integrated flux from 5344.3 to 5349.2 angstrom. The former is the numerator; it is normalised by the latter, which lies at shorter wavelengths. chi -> 1.05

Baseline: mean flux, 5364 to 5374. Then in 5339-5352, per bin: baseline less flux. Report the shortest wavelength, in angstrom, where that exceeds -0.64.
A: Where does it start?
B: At 5343.06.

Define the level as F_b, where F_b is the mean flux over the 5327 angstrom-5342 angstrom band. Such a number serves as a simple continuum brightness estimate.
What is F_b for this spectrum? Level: 10.5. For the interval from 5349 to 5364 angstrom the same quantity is 11.5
